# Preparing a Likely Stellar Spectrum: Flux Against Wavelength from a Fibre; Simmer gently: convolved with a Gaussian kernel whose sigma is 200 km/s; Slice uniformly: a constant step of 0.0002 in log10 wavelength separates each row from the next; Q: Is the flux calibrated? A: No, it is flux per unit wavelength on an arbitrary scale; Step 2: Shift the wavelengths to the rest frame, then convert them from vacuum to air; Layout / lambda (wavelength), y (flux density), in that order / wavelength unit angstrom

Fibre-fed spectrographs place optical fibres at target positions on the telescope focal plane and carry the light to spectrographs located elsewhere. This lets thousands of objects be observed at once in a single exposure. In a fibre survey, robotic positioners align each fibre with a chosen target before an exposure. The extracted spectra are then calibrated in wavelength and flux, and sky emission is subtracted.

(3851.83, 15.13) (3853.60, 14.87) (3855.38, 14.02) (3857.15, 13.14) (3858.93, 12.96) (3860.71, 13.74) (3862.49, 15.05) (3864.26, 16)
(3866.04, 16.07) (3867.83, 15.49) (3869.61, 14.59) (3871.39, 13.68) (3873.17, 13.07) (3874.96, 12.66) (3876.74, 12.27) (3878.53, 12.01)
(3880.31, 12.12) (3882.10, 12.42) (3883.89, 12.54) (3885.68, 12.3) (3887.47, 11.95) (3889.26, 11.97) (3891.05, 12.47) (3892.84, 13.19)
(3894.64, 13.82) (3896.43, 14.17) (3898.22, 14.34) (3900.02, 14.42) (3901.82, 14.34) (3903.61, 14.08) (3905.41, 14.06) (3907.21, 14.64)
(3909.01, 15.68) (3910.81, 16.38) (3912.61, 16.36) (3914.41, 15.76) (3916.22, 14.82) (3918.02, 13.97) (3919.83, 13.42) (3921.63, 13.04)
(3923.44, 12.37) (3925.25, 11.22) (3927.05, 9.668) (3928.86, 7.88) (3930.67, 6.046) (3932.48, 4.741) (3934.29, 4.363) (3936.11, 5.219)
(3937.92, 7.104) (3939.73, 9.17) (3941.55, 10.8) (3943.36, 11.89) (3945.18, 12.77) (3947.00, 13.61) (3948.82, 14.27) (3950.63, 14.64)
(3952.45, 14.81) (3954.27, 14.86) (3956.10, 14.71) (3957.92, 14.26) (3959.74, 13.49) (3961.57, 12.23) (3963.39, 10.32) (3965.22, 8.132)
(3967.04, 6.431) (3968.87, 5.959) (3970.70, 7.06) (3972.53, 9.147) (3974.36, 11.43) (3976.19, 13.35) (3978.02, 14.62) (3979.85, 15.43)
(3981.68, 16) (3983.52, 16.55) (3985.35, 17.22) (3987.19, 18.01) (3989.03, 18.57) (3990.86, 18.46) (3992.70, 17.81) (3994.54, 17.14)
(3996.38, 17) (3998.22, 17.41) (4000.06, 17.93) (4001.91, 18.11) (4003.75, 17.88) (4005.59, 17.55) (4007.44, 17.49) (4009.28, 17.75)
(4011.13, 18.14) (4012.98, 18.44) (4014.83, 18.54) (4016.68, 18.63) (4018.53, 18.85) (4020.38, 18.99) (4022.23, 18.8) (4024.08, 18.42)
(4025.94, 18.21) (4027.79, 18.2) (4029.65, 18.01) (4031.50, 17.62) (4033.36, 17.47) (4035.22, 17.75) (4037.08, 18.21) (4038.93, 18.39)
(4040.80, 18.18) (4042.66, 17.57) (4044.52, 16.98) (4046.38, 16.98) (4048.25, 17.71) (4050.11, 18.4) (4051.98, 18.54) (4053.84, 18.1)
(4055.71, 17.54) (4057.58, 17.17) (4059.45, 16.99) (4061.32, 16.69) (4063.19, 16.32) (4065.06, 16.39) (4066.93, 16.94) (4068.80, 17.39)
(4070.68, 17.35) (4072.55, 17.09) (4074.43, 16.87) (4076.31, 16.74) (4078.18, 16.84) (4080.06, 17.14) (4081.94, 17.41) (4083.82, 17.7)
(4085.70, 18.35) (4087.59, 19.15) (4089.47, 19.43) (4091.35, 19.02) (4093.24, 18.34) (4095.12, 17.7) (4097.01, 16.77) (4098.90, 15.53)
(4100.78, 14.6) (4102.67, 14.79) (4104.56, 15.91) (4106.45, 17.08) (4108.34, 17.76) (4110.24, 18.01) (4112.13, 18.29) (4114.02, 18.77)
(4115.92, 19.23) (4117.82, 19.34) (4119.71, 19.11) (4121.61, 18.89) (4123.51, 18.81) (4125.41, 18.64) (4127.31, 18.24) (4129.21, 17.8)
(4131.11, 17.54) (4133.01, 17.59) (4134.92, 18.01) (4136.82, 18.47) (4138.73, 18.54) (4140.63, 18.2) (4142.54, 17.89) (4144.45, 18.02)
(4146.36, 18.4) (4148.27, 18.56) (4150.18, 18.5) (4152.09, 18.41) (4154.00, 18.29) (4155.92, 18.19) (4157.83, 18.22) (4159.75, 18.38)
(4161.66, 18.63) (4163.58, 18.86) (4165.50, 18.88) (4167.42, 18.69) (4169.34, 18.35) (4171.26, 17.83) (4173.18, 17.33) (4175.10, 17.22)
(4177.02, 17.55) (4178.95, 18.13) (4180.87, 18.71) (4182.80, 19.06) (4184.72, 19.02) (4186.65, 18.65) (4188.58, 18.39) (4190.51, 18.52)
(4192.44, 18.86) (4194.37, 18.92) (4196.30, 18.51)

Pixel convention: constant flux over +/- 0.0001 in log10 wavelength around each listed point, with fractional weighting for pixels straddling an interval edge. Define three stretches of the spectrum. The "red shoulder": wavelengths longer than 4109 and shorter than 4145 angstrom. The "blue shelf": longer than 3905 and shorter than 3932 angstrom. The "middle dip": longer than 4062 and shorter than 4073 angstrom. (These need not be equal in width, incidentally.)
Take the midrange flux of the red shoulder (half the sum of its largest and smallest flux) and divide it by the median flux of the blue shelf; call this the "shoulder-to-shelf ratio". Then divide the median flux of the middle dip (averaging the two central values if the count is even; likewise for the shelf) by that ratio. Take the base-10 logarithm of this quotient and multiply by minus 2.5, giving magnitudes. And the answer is -2.8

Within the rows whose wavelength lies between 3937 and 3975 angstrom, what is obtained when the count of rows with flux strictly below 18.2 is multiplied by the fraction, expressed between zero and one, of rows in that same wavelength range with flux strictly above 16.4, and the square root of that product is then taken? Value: 0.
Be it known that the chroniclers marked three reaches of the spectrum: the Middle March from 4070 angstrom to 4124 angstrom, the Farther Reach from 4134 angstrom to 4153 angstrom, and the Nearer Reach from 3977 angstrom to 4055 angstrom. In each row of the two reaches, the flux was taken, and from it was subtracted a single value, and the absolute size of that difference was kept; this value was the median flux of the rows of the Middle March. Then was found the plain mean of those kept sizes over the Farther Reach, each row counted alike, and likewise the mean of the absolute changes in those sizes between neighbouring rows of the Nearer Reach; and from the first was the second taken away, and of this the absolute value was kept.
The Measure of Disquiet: 0.30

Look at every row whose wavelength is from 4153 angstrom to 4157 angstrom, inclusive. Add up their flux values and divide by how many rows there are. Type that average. 18.2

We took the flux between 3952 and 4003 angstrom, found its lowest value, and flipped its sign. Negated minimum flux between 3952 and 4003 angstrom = -6.0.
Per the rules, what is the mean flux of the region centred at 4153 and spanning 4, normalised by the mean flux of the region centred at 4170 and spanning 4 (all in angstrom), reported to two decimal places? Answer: 1.01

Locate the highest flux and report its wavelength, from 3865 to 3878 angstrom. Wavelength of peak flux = 3866.04 angstrom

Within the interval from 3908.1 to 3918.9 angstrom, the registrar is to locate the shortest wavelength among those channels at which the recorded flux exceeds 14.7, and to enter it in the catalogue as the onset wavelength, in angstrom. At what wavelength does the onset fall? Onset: 3909.01 angstrom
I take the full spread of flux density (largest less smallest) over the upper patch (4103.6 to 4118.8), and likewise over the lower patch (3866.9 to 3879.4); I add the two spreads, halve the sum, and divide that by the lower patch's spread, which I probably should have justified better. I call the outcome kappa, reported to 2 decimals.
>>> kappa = 0.99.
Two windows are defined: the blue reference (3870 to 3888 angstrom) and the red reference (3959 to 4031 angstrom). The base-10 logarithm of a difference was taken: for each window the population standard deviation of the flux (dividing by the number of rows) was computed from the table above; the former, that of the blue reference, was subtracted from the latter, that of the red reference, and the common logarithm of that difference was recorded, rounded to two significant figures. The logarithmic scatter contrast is 0.52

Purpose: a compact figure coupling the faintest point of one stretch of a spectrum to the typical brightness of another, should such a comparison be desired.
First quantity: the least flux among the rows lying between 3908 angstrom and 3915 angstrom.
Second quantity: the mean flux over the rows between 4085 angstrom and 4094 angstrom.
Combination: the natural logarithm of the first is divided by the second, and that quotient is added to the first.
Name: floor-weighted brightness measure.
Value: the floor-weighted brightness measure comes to 15.8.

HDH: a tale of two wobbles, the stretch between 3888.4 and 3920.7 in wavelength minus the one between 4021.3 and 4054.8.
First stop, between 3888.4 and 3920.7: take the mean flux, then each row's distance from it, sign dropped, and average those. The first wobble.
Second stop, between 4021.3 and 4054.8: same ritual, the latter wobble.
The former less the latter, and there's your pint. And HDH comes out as 0.5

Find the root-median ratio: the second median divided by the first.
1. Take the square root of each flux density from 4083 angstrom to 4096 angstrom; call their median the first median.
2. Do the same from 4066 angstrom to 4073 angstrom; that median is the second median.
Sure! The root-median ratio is 0.969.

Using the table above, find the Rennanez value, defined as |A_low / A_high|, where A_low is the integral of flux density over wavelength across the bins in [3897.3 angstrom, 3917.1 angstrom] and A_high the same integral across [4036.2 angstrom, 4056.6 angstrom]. 0.81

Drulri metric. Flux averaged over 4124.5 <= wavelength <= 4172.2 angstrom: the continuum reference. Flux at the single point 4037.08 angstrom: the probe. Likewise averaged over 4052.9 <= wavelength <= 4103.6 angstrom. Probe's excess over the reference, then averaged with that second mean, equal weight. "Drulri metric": 8.6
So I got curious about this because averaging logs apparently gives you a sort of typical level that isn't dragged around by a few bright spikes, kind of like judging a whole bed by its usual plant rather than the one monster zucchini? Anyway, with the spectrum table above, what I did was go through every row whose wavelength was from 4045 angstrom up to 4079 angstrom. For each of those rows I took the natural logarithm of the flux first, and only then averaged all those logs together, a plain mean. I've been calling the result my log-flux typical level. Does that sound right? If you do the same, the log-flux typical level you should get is 2.85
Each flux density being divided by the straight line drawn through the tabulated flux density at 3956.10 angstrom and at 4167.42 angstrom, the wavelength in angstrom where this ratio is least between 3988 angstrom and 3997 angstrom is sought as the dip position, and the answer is 3996.38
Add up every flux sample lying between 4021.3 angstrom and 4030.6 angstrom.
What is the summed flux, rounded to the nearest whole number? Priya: 92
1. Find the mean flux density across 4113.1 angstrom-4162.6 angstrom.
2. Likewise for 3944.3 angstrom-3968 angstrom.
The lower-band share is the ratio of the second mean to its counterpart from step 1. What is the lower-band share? 0.69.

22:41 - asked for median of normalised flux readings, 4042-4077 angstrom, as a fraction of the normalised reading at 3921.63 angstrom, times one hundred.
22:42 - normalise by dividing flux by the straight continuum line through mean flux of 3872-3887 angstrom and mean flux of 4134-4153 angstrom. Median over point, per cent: 107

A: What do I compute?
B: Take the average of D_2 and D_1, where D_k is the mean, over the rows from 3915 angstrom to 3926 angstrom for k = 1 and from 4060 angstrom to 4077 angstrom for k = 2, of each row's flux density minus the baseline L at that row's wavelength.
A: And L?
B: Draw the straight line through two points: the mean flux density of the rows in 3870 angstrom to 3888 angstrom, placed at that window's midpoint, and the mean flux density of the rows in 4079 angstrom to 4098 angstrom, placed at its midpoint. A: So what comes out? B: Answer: -0.6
